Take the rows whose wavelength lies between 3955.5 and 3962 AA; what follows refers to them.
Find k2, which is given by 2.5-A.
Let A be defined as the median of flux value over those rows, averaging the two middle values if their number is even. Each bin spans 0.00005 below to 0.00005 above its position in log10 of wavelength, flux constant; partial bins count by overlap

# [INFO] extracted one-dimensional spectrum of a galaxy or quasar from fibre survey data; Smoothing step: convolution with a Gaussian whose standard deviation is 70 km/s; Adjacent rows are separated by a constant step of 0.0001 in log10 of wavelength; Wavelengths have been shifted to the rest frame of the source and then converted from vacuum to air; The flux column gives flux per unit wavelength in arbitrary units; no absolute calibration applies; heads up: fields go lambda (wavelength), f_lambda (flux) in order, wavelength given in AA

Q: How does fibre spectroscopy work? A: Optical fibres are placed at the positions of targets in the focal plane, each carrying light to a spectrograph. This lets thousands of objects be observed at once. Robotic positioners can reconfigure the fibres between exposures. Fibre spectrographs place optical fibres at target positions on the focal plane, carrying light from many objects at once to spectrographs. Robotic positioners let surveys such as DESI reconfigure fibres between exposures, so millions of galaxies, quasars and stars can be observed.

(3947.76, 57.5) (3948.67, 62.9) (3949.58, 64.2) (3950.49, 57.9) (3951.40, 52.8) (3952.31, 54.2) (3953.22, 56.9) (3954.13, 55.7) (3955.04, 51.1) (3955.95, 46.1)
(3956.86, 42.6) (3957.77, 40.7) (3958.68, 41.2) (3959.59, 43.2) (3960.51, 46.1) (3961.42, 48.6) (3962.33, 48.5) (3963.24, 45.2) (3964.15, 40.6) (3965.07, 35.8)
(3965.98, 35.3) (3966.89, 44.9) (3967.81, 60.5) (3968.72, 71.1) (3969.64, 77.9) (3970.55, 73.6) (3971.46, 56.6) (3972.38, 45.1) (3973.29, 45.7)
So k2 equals -41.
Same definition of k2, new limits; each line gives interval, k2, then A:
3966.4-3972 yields -63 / 66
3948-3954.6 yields -54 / 57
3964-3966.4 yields -33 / 36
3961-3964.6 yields -44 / 47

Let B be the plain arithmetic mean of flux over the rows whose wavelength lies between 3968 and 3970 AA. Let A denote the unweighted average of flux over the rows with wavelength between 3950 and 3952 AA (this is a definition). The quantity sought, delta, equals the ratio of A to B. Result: 0.74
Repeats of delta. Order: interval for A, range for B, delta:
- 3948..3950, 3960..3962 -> 1.34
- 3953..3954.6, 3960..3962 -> 1.19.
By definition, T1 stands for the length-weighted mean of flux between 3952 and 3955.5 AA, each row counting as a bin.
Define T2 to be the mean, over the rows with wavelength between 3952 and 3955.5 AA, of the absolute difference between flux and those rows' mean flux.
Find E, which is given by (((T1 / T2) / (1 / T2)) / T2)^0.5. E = 5.5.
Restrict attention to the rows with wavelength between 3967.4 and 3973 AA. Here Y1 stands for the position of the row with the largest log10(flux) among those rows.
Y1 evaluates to 3969.64 AA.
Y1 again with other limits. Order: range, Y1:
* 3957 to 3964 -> 3961.42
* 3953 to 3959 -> 3953.22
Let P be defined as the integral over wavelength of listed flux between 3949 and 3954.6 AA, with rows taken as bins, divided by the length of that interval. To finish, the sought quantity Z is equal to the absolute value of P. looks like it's 57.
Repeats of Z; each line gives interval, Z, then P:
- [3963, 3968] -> 43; 43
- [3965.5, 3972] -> 60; 60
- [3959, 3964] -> 46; 46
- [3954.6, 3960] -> 44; 44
